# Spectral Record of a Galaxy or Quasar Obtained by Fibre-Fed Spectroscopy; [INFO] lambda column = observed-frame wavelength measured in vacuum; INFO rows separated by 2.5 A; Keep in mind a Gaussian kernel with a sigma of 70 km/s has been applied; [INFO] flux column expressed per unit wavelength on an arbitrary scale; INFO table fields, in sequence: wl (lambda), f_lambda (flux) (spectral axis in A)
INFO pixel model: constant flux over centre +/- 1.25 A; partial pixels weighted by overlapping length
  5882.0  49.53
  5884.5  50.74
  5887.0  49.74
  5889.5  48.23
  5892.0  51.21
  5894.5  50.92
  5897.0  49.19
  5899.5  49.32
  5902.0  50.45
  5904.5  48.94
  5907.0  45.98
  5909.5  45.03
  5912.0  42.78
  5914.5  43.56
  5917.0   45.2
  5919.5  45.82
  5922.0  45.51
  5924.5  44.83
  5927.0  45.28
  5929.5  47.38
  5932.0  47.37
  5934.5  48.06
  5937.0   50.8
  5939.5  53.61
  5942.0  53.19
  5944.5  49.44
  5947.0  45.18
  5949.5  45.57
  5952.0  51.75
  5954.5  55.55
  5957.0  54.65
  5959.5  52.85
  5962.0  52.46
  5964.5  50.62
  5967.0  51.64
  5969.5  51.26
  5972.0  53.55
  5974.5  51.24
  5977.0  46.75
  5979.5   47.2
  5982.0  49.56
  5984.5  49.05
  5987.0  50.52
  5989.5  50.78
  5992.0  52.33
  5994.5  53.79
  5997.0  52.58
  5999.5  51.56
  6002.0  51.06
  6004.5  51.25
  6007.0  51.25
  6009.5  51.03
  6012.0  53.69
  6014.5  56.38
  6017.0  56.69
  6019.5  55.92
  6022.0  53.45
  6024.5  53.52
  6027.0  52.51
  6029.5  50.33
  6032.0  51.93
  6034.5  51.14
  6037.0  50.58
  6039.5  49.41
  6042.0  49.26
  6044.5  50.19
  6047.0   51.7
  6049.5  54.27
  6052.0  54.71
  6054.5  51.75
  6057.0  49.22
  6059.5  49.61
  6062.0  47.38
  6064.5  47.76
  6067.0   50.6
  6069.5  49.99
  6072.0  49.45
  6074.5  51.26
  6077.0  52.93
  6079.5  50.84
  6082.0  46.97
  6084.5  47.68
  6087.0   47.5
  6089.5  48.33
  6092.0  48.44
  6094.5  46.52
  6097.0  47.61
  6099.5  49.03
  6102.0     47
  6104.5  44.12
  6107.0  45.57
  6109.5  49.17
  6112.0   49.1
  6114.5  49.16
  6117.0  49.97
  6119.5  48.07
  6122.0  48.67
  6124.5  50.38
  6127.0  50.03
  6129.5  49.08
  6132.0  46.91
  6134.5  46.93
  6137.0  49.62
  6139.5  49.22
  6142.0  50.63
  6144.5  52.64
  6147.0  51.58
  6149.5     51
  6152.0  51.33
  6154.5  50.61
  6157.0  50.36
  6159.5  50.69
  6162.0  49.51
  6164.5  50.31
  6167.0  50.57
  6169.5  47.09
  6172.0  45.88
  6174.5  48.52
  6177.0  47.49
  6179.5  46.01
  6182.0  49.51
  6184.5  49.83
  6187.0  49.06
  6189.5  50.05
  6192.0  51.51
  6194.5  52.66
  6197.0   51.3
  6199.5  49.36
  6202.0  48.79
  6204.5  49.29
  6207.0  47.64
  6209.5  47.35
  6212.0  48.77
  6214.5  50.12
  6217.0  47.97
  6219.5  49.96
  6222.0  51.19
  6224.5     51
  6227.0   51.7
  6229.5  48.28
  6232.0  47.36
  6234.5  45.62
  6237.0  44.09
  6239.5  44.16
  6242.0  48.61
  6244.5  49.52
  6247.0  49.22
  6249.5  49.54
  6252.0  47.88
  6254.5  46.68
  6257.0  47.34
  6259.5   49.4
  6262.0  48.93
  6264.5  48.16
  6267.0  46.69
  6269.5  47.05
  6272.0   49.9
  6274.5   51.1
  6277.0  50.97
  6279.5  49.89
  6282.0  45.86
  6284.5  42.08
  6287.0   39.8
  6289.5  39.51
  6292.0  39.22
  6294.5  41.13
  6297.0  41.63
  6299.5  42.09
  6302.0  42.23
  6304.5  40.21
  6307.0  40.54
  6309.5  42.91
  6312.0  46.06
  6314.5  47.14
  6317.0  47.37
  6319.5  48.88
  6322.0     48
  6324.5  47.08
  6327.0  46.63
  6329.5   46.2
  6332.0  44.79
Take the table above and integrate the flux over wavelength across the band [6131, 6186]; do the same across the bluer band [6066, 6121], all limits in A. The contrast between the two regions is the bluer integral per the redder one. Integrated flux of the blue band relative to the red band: 0.98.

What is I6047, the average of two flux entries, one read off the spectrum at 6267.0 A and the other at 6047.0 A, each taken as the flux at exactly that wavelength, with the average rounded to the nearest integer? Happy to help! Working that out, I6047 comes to 49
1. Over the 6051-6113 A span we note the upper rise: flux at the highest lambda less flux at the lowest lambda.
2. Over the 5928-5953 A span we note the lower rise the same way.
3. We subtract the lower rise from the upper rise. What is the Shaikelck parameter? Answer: -10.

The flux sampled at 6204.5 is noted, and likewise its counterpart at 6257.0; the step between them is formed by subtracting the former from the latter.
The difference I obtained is -2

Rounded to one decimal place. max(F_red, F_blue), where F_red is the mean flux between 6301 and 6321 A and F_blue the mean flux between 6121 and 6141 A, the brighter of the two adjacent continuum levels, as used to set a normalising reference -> 48.9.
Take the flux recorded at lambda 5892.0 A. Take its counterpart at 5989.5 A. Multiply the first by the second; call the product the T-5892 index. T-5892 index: 2600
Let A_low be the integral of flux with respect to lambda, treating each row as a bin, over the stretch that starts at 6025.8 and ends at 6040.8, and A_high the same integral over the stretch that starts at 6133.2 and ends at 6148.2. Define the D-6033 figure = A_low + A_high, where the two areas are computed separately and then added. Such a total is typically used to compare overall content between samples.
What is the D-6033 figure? 1516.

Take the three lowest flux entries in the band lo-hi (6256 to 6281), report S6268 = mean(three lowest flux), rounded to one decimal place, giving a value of 47.0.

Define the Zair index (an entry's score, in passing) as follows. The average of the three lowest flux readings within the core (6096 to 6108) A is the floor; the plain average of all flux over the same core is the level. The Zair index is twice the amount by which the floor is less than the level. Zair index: 2.2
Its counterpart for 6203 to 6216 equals 1.4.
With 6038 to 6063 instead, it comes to 4.3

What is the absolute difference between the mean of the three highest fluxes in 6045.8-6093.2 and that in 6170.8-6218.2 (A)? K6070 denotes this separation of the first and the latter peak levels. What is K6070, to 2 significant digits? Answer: 2.1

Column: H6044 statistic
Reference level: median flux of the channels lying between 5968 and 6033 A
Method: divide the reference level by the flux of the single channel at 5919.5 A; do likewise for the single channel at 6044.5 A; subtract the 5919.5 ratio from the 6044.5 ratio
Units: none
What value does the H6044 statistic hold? -0.10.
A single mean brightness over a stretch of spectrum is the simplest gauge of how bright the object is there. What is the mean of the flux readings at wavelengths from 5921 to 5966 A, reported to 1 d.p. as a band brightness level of 49.7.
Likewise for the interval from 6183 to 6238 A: 49.2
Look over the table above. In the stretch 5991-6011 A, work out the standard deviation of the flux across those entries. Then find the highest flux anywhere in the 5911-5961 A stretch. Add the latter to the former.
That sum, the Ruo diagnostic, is 56.5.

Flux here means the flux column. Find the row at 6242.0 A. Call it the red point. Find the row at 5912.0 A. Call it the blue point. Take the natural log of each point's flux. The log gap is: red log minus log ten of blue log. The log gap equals 3.31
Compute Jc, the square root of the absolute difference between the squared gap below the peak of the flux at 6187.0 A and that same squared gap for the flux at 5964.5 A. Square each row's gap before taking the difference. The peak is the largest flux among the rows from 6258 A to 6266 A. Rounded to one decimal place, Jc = 1.2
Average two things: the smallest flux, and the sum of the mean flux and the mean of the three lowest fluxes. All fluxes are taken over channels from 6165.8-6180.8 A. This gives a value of 69.9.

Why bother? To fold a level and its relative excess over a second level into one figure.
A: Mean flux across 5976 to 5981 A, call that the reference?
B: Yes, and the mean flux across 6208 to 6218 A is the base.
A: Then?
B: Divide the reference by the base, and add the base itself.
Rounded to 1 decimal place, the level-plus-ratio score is 49.5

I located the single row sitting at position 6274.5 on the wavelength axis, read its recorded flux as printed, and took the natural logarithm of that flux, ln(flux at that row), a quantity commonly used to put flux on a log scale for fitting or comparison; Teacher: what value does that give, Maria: 3.93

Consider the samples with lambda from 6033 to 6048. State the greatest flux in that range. 51.7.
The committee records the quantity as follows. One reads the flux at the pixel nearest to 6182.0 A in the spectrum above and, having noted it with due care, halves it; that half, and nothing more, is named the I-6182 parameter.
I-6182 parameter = 24.8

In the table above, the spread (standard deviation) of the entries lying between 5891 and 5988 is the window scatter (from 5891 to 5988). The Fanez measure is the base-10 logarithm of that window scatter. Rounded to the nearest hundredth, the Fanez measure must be 0.51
